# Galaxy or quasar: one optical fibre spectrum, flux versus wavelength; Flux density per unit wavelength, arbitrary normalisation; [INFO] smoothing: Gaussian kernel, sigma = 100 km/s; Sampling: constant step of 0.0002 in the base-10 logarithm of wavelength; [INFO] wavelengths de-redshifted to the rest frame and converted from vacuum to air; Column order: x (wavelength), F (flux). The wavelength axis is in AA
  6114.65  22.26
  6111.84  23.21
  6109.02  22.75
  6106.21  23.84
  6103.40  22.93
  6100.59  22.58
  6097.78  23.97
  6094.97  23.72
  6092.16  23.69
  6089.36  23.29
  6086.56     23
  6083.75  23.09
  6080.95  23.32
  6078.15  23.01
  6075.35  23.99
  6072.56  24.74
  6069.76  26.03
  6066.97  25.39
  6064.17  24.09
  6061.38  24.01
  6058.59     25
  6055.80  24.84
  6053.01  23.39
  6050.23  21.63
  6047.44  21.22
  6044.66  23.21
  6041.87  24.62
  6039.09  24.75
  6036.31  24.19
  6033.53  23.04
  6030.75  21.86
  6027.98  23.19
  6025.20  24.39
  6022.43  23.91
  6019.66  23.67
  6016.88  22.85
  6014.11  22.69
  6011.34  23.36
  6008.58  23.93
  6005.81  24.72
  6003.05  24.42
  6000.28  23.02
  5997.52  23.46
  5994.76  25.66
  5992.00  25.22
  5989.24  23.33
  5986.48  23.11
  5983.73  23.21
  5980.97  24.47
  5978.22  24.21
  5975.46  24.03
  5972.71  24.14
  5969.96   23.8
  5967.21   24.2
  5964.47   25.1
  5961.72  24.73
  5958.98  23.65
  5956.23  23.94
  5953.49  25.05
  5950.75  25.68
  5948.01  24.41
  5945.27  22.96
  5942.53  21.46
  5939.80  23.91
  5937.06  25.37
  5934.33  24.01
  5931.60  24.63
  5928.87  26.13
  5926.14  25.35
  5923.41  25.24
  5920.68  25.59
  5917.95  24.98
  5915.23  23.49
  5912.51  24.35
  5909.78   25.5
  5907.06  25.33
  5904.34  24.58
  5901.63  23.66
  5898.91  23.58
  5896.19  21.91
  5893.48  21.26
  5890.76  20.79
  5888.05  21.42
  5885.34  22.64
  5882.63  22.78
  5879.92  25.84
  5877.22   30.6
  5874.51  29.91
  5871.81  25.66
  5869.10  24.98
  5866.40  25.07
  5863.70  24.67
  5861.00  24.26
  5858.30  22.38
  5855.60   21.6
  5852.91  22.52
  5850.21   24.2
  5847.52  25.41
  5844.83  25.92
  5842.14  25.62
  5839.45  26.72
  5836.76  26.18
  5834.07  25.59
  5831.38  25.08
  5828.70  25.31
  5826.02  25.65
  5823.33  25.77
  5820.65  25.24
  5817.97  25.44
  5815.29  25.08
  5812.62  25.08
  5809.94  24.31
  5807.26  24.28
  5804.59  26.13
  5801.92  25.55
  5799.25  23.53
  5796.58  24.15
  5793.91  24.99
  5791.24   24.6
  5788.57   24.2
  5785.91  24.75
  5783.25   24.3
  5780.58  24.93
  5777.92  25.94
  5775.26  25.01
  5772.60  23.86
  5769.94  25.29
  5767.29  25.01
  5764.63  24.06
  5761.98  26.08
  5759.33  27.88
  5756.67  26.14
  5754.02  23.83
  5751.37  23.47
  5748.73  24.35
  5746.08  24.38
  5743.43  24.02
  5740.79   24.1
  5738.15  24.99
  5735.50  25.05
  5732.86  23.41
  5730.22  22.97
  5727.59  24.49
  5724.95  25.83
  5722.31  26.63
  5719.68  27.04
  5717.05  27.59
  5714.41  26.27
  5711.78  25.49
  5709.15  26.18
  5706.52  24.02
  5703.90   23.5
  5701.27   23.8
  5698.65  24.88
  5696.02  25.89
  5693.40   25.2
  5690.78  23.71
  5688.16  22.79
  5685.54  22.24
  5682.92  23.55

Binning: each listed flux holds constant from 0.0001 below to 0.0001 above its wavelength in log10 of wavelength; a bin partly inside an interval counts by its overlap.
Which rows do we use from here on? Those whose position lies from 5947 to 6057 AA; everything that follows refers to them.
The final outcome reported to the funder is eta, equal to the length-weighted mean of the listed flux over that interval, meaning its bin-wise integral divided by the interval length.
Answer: 23.9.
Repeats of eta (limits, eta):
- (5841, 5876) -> 24.8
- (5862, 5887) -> 25.7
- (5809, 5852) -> 25.4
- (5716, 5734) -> 25.4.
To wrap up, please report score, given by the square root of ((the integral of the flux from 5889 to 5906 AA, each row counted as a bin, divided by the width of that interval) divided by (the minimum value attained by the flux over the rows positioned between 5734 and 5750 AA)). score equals 0.97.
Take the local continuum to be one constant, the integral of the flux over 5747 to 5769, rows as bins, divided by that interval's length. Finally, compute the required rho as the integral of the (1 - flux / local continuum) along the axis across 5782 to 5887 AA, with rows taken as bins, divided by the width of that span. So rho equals 0.003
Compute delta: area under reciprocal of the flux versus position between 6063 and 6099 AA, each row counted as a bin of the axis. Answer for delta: 1.51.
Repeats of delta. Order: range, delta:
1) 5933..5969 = 1.49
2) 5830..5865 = 1.43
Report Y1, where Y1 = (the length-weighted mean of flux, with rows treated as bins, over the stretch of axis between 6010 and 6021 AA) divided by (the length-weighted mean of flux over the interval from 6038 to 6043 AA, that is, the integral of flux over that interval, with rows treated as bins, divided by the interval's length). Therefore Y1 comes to 0.94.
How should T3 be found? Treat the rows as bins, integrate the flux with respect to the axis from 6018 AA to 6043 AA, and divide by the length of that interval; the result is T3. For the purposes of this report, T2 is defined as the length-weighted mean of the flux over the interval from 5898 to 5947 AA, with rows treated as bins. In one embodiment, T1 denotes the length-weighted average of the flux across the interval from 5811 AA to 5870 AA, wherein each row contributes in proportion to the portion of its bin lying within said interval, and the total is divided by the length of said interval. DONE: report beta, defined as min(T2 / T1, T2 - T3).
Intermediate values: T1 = 24.9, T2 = 24.5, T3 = 23.7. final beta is 0.74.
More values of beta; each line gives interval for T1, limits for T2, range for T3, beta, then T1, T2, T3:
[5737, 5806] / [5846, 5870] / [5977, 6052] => 0.30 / 24.8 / 23.9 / 23.6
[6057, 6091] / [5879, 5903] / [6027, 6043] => -1.01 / 24.1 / 22.6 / 23.6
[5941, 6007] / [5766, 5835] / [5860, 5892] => 0.05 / 24.1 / 25.0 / 24.9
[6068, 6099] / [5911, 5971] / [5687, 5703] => 0.09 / 23.8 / 24.5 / 24.4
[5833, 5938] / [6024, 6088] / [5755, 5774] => -1.70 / 24.6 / 23.7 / 25.4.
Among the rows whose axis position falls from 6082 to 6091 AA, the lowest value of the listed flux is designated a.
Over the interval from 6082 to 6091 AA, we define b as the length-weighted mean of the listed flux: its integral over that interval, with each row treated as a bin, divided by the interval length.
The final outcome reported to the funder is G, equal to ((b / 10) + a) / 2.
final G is 12.7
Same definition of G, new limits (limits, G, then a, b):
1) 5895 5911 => 12.2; 21.91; 24.1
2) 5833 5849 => 14.0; 25.41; 25.9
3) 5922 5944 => 12.0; 21.46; 24.5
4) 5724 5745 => 12.7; 22.97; 24.3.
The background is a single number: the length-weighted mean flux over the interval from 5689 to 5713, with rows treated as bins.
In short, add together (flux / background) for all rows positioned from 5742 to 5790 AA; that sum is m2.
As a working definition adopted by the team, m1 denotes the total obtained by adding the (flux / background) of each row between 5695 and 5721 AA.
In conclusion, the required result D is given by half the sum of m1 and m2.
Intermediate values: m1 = 10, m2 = 18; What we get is 14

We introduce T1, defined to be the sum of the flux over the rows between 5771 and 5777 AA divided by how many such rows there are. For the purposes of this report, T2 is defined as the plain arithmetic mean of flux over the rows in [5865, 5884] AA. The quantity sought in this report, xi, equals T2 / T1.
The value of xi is 1.08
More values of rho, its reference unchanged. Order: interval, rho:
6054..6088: 0.036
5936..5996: 0.038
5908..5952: 0.021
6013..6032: 0.074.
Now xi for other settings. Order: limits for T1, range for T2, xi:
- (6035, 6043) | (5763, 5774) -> 1.00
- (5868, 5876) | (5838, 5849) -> 0.97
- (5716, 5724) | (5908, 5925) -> 0.92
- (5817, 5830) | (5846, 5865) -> 0.93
